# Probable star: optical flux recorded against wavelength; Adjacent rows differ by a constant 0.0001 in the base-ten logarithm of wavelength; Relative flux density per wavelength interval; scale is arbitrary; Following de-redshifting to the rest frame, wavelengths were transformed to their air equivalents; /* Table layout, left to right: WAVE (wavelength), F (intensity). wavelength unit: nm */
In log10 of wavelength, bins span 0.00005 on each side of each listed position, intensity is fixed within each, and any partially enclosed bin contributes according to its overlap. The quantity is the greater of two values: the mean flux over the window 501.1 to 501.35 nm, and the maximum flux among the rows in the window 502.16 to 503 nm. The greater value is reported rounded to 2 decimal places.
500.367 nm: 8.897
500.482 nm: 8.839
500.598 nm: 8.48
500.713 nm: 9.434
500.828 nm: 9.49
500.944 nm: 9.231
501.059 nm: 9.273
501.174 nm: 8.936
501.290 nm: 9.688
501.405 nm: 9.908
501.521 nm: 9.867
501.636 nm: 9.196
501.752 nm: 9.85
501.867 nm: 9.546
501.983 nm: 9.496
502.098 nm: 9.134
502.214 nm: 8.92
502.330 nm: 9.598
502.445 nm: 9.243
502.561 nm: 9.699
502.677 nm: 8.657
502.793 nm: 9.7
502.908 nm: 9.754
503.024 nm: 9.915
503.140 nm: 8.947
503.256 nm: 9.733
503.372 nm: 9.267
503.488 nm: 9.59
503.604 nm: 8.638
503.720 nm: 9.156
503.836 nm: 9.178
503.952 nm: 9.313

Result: 9.75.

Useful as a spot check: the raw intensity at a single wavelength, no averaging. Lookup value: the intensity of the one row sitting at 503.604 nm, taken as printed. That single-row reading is 8.638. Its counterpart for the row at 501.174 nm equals 8.936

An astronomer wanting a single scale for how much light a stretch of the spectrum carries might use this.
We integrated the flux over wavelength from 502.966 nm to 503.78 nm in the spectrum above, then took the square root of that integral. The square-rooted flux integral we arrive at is 2.75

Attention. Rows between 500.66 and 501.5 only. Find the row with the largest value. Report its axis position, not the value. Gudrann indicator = 501.405 nm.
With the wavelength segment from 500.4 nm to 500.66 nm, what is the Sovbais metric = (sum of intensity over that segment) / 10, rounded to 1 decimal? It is 1.7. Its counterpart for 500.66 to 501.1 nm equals 3.7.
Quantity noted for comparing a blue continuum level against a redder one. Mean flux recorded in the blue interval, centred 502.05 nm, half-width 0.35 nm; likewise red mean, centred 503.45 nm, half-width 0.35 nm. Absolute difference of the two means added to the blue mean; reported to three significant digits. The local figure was 9.63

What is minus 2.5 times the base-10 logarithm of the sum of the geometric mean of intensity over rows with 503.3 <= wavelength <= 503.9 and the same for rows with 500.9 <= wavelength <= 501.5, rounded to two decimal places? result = -3.17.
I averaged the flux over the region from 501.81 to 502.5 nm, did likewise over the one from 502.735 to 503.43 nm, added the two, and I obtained 18.9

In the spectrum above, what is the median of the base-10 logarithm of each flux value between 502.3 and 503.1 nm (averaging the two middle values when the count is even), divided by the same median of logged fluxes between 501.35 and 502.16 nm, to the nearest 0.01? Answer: 1.01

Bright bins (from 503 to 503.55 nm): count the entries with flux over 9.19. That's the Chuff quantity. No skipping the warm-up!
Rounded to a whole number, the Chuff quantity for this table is 4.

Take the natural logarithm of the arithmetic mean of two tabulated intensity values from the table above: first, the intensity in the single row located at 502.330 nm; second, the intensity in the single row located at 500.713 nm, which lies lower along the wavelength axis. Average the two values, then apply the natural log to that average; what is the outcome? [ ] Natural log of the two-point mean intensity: 2.253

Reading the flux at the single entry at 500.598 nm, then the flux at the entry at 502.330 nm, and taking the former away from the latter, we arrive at 1.1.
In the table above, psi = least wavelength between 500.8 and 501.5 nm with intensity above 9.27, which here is 500.828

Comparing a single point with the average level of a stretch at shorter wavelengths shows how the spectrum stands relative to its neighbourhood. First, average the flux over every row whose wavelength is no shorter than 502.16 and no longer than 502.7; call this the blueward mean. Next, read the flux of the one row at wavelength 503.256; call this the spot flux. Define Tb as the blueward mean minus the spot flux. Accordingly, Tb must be -0.5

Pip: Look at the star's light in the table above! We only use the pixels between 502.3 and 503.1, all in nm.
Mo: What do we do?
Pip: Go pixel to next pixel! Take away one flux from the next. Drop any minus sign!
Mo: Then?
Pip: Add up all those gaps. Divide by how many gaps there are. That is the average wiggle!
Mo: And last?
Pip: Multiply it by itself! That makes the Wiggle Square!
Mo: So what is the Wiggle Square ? 0.27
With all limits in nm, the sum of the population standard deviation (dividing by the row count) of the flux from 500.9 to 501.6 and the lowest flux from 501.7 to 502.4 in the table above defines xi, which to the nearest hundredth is 9.28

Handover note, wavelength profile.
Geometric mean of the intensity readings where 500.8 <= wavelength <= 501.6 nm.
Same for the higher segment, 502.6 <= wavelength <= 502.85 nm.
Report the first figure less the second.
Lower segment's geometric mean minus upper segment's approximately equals 0.32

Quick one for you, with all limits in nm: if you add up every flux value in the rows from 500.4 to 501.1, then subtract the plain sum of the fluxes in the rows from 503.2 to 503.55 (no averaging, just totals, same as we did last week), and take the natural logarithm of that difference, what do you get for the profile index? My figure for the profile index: 3.3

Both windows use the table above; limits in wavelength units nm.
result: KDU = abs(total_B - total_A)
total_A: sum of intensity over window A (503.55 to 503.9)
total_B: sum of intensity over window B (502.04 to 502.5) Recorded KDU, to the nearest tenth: 9.9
